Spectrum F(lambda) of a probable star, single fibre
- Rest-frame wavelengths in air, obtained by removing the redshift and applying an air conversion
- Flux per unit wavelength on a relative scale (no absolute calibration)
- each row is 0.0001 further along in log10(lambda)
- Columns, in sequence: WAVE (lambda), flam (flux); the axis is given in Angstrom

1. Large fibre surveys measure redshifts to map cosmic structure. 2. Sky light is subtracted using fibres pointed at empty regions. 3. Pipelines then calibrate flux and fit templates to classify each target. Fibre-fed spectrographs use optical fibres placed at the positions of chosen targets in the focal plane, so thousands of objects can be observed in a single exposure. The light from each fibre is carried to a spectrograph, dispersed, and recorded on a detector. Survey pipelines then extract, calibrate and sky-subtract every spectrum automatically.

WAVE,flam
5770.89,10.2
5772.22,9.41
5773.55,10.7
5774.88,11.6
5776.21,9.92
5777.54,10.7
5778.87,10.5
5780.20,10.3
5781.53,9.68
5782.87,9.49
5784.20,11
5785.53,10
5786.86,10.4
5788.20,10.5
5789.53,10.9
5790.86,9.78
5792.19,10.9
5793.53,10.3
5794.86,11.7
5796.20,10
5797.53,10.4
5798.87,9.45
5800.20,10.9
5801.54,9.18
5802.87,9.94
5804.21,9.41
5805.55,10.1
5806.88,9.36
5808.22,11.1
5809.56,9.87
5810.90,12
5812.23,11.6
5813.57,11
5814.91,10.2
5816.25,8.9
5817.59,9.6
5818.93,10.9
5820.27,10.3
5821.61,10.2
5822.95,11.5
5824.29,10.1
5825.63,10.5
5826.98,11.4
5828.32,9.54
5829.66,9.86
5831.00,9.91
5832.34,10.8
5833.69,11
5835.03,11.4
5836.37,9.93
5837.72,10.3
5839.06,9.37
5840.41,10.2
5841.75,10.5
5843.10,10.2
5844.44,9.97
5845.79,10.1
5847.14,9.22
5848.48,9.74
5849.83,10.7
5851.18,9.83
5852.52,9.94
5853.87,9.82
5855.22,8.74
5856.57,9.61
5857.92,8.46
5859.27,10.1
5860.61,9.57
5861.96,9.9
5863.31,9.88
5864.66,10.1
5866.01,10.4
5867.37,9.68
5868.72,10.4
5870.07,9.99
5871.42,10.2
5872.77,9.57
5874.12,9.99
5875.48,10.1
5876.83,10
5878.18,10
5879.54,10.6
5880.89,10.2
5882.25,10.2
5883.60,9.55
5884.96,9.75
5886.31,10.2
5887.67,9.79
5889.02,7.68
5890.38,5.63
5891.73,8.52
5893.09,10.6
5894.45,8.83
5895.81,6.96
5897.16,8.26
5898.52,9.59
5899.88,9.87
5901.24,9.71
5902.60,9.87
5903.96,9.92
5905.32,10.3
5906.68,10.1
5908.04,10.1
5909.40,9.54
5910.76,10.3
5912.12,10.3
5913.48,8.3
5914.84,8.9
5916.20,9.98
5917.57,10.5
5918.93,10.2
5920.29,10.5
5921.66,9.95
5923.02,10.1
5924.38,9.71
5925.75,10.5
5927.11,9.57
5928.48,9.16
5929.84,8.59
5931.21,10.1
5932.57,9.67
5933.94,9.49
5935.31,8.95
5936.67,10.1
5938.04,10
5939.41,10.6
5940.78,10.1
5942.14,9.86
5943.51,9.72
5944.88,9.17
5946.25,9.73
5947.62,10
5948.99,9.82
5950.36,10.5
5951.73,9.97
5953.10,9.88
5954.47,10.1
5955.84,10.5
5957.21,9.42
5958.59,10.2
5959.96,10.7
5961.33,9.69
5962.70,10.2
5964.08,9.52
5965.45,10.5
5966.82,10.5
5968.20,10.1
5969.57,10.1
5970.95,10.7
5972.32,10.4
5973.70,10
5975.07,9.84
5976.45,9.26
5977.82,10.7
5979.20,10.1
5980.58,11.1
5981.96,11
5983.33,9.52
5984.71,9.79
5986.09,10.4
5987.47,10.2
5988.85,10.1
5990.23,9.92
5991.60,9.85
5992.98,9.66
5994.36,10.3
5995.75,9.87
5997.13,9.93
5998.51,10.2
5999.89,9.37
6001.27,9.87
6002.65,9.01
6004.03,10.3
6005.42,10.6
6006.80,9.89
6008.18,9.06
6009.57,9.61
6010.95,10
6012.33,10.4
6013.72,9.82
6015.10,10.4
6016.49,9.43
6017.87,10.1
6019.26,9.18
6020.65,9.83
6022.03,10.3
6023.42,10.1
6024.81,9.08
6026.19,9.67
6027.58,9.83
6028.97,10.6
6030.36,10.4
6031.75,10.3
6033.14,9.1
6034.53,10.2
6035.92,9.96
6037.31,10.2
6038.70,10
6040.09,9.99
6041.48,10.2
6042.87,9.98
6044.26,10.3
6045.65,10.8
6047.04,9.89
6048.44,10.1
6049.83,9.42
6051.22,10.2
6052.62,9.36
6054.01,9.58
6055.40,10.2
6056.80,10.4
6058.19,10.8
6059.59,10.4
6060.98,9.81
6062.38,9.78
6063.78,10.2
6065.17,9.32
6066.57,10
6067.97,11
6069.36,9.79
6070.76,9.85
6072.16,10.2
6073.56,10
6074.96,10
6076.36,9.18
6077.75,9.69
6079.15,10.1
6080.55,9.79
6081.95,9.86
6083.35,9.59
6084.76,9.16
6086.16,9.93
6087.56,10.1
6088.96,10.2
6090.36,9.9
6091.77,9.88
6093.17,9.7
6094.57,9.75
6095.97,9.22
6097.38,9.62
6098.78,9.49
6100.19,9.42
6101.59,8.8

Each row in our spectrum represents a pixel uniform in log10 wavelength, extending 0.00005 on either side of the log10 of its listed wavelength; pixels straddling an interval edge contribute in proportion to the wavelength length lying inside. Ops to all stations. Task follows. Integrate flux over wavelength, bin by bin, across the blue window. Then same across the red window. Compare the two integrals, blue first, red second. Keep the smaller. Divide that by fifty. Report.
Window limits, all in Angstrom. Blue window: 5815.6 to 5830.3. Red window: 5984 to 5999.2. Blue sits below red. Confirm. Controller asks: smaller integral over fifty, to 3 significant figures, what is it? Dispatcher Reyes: 3.02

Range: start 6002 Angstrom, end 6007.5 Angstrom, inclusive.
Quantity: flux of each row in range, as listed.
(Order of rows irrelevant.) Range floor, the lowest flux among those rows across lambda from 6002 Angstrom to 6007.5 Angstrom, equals 9.01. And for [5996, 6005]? 9.01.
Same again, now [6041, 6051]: 9.42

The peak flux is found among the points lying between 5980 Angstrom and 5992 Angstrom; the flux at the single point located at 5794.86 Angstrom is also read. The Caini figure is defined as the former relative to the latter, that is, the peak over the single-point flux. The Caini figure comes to 0.95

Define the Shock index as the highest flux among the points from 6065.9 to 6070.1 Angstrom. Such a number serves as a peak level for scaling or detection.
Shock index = 11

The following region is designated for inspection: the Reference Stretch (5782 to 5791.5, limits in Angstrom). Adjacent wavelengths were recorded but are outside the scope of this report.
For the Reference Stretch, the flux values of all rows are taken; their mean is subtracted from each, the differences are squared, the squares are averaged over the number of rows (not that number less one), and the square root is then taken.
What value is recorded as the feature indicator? 0.52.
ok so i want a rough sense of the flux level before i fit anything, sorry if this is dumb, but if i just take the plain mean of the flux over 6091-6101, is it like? 9.6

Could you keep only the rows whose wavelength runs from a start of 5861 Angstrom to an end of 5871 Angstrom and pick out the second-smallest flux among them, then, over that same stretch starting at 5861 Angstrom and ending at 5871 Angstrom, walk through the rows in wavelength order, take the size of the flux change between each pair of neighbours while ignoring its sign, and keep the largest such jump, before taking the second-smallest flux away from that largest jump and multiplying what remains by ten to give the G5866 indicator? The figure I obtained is -91.6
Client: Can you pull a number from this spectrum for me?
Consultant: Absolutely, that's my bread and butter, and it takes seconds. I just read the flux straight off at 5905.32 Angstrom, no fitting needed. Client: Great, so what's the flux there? 10.3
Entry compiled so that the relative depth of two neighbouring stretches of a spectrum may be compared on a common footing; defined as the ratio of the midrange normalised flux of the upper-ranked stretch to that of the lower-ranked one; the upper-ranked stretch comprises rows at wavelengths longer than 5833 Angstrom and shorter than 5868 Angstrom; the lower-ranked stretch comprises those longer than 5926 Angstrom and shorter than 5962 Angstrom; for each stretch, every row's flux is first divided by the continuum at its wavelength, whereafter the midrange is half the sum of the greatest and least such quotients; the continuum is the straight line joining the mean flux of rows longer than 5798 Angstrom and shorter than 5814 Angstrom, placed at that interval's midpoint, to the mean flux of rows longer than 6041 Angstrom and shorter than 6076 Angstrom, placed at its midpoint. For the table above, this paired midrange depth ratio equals 1.02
